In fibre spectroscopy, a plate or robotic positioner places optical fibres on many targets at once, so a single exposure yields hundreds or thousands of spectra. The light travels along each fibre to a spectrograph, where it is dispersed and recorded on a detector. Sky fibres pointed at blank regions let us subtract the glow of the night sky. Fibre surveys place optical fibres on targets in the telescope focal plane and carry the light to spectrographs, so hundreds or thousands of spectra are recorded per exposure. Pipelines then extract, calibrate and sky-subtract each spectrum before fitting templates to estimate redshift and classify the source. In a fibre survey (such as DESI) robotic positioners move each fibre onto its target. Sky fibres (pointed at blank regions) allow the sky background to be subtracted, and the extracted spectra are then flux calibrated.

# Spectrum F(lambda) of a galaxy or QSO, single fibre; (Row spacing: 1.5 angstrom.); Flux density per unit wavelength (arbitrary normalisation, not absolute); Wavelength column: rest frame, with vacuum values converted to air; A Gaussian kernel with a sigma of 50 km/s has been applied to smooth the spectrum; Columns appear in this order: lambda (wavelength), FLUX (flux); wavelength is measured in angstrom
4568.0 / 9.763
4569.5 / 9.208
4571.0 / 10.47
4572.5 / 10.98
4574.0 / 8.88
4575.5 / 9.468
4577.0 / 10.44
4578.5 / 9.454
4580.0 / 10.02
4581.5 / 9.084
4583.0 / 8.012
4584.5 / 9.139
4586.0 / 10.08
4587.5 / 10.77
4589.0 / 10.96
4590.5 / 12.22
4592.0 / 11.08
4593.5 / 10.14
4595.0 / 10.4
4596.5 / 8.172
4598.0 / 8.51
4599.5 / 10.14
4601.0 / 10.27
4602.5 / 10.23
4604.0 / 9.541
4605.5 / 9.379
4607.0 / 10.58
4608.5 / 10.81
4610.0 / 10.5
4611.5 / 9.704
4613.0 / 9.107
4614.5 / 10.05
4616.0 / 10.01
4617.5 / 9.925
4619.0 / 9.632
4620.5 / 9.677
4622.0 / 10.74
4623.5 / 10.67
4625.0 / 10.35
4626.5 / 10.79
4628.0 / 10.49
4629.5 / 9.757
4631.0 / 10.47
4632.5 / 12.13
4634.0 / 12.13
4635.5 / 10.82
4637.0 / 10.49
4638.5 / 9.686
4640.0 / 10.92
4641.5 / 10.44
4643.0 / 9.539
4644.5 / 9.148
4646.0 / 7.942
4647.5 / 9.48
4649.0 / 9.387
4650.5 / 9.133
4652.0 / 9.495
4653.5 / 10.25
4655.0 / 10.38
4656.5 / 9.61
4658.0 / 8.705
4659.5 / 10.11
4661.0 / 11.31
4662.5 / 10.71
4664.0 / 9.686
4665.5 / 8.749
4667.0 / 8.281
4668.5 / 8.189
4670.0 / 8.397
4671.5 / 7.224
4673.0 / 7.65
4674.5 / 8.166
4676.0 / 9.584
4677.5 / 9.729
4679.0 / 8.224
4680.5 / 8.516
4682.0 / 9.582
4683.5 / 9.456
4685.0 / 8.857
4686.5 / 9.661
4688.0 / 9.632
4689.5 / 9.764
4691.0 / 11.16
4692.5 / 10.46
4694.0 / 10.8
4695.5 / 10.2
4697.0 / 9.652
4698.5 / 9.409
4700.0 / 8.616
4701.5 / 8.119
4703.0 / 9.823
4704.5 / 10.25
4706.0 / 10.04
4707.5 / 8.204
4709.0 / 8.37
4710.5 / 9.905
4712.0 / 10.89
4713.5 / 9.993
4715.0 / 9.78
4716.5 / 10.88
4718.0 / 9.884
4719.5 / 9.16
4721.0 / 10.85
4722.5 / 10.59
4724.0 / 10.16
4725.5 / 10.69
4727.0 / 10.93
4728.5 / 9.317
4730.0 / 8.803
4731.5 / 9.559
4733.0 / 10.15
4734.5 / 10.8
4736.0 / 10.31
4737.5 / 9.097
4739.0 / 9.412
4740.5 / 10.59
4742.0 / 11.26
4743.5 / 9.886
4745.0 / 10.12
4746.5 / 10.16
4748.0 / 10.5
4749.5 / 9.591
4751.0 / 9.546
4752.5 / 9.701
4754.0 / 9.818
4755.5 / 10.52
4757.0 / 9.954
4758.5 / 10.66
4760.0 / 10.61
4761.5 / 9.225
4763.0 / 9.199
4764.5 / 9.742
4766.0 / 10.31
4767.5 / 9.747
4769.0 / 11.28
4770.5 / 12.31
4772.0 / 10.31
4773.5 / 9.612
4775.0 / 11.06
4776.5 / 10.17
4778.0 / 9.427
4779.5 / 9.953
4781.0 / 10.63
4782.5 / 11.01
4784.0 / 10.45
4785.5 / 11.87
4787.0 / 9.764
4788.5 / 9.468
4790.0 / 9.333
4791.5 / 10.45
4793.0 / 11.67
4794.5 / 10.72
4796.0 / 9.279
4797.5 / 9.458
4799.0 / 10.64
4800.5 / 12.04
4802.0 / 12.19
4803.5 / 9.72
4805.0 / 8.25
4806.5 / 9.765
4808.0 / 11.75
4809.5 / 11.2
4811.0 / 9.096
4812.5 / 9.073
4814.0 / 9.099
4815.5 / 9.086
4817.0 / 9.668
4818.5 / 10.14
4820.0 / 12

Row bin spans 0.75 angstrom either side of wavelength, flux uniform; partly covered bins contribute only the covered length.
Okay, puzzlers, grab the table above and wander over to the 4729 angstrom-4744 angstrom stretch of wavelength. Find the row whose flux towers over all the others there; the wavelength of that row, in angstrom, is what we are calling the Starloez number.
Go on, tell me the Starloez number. 4742.0 angstrom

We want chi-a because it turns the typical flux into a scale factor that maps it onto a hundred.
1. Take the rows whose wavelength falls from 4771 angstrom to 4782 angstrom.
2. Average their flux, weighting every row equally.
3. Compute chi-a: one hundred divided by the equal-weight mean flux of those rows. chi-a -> 9.8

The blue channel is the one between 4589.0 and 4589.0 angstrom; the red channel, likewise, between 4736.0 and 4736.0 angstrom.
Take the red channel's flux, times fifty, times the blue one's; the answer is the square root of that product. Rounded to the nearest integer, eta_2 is 75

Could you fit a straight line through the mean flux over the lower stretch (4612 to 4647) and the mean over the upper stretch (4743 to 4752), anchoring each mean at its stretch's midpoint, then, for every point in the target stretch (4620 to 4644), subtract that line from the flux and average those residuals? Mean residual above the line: 0.4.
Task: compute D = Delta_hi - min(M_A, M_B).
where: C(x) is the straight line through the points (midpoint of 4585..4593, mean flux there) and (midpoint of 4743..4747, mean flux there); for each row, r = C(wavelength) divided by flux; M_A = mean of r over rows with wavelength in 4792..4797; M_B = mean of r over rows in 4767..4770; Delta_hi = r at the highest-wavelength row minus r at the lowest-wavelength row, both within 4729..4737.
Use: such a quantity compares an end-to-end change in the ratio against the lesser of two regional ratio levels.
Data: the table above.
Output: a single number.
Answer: -1.10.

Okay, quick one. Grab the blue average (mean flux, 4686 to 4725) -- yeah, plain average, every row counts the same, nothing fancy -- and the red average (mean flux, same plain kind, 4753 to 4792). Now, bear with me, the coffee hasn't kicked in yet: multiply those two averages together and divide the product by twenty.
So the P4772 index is 5.06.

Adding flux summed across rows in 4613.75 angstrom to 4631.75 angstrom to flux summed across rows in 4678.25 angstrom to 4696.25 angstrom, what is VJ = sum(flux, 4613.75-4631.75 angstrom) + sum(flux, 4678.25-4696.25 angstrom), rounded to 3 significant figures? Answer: 239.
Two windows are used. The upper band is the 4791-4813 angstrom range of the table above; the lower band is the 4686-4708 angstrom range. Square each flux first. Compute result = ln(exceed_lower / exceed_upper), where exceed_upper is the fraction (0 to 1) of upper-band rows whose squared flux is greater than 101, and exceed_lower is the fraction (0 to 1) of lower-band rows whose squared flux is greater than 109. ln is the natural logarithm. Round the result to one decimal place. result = -1.0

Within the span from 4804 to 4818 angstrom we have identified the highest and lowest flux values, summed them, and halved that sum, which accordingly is 10.0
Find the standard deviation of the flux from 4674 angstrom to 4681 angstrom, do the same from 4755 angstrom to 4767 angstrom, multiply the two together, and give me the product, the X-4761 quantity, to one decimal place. 0.4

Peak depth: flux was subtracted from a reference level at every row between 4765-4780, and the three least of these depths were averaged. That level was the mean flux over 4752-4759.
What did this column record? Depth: -1.4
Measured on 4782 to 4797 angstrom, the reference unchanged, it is -1.4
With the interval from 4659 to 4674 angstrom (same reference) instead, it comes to -0.6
